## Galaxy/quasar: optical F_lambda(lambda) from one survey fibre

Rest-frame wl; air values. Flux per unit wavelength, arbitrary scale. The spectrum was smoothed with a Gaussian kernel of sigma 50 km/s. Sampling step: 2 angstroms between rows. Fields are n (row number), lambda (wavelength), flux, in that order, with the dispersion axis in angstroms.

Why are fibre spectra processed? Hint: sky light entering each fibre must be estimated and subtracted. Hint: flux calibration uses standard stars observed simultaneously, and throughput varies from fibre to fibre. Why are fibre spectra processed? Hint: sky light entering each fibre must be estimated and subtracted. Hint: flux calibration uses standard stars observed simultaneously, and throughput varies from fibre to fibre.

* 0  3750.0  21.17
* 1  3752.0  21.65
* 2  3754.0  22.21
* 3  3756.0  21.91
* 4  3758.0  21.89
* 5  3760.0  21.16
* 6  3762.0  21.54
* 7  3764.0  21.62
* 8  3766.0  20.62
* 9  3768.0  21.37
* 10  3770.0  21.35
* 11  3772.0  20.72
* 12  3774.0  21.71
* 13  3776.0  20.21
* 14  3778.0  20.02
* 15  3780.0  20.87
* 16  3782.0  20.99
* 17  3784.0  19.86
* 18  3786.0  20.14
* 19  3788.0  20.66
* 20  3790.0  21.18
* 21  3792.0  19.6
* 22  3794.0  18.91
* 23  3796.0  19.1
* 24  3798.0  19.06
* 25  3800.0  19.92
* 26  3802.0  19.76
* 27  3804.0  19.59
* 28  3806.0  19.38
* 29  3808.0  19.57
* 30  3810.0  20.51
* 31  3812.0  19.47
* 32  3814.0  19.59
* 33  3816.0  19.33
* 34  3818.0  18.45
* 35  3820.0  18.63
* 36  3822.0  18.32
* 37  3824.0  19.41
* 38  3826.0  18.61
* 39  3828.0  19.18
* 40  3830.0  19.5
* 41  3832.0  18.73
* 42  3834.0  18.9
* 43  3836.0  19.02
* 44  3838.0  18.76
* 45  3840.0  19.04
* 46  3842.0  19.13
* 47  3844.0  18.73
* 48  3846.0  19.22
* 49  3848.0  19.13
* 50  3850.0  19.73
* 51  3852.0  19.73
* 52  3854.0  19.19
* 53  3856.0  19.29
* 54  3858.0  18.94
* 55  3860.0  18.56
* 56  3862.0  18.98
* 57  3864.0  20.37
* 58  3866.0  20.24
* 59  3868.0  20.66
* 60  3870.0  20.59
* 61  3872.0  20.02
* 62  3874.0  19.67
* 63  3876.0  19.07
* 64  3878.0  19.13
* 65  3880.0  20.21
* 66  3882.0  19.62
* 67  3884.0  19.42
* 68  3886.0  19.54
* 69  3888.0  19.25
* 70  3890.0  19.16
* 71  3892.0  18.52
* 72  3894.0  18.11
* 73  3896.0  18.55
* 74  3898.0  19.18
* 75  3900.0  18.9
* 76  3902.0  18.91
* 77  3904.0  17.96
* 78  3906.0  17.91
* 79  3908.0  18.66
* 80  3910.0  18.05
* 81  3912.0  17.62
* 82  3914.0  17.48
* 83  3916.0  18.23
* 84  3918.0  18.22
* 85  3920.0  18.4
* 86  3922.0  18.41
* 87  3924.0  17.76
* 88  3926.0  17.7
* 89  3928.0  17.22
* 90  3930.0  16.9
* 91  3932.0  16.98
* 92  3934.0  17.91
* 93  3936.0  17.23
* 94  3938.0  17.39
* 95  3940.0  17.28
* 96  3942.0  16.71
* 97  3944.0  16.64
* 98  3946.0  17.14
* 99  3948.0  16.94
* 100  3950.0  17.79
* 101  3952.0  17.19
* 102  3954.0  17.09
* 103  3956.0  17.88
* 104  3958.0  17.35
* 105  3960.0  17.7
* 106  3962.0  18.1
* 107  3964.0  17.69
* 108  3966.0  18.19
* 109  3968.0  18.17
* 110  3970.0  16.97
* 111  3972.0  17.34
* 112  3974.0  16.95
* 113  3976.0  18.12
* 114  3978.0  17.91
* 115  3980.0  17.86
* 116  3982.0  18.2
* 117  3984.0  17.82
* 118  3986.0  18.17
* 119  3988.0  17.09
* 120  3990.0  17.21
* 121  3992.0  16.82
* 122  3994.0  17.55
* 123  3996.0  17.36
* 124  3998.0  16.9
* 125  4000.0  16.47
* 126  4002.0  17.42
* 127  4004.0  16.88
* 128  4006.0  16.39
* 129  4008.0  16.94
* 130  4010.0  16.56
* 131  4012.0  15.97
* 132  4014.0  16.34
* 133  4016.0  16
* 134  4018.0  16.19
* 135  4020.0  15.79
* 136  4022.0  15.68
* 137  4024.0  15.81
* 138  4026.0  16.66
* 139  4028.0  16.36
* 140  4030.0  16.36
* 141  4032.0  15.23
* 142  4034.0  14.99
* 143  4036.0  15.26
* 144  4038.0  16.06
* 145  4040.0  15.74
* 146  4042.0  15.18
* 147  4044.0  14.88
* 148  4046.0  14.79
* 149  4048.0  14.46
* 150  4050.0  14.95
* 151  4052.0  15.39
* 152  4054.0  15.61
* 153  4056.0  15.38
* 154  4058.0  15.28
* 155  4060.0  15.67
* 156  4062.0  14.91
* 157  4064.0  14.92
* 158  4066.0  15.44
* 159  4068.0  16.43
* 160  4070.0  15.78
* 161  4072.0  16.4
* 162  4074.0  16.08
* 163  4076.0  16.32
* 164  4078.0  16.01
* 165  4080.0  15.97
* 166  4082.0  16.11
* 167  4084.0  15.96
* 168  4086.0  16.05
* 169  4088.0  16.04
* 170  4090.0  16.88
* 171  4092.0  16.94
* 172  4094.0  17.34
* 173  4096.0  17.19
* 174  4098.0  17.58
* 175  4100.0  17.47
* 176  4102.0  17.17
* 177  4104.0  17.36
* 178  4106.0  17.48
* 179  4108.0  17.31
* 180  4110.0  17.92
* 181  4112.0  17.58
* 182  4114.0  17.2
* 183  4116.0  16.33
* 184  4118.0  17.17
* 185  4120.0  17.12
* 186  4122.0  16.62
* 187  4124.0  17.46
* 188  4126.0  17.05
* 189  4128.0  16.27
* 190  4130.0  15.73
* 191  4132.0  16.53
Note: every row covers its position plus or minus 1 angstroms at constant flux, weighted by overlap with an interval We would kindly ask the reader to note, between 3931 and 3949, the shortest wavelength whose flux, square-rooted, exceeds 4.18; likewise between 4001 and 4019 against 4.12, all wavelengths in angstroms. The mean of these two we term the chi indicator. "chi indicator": 3968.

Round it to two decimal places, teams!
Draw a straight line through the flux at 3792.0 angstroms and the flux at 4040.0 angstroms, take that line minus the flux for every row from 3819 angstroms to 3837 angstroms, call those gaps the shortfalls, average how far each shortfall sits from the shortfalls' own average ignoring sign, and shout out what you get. 0.35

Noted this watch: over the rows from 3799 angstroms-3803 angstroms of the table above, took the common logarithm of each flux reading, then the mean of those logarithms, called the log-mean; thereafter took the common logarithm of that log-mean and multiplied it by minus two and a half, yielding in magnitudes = -0.283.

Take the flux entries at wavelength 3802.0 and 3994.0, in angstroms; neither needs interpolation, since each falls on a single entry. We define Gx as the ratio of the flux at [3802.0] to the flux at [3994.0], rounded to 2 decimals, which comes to 1.13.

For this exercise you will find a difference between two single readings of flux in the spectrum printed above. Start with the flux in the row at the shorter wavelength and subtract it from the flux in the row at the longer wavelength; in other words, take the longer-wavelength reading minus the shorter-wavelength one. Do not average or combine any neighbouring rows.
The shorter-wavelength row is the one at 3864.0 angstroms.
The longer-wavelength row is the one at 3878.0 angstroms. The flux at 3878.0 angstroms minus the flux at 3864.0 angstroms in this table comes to -1.2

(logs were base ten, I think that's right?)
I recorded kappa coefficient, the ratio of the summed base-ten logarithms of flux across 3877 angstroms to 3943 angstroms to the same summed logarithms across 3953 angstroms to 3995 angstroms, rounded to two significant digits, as 1.6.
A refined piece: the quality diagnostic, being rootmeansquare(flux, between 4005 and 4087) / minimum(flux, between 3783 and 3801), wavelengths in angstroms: 0.83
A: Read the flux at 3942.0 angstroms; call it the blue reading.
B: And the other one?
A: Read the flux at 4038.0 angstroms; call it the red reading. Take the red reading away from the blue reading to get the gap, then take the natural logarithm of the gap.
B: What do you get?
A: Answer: -0.4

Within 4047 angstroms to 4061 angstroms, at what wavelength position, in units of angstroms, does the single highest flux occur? 4060.0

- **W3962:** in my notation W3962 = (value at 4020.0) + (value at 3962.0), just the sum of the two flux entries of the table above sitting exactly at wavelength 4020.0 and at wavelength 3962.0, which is 34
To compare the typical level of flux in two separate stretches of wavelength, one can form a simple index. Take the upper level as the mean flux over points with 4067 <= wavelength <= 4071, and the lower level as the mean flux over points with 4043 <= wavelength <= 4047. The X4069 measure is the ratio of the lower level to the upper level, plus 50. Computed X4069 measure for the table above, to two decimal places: 50.92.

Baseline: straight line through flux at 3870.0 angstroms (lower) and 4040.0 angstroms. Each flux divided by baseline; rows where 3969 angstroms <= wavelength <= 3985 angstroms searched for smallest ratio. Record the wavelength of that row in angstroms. 3970.0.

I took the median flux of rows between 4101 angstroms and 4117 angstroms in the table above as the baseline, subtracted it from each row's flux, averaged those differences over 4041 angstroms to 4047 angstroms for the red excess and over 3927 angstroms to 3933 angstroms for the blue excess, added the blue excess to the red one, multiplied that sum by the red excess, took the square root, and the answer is 2.5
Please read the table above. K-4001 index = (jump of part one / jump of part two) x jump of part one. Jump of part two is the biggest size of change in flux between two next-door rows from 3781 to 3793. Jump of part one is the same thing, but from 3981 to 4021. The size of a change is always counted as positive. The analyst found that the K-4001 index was 0.7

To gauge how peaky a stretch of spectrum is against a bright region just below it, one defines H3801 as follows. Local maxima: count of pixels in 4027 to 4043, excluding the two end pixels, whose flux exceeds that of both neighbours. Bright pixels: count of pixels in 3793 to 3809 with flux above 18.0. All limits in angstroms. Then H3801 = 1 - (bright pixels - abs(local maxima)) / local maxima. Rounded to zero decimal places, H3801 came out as -6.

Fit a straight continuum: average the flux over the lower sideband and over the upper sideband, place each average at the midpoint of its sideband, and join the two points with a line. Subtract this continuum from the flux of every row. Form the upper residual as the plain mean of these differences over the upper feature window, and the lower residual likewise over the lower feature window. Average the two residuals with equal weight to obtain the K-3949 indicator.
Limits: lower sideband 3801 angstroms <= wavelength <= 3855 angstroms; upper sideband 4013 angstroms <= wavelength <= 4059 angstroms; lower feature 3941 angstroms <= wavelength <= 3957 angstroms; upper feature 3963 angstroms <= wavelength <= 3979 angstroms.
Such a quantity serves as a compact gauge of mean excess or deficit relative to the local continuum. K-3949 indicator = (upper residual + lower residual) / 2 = 0.51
